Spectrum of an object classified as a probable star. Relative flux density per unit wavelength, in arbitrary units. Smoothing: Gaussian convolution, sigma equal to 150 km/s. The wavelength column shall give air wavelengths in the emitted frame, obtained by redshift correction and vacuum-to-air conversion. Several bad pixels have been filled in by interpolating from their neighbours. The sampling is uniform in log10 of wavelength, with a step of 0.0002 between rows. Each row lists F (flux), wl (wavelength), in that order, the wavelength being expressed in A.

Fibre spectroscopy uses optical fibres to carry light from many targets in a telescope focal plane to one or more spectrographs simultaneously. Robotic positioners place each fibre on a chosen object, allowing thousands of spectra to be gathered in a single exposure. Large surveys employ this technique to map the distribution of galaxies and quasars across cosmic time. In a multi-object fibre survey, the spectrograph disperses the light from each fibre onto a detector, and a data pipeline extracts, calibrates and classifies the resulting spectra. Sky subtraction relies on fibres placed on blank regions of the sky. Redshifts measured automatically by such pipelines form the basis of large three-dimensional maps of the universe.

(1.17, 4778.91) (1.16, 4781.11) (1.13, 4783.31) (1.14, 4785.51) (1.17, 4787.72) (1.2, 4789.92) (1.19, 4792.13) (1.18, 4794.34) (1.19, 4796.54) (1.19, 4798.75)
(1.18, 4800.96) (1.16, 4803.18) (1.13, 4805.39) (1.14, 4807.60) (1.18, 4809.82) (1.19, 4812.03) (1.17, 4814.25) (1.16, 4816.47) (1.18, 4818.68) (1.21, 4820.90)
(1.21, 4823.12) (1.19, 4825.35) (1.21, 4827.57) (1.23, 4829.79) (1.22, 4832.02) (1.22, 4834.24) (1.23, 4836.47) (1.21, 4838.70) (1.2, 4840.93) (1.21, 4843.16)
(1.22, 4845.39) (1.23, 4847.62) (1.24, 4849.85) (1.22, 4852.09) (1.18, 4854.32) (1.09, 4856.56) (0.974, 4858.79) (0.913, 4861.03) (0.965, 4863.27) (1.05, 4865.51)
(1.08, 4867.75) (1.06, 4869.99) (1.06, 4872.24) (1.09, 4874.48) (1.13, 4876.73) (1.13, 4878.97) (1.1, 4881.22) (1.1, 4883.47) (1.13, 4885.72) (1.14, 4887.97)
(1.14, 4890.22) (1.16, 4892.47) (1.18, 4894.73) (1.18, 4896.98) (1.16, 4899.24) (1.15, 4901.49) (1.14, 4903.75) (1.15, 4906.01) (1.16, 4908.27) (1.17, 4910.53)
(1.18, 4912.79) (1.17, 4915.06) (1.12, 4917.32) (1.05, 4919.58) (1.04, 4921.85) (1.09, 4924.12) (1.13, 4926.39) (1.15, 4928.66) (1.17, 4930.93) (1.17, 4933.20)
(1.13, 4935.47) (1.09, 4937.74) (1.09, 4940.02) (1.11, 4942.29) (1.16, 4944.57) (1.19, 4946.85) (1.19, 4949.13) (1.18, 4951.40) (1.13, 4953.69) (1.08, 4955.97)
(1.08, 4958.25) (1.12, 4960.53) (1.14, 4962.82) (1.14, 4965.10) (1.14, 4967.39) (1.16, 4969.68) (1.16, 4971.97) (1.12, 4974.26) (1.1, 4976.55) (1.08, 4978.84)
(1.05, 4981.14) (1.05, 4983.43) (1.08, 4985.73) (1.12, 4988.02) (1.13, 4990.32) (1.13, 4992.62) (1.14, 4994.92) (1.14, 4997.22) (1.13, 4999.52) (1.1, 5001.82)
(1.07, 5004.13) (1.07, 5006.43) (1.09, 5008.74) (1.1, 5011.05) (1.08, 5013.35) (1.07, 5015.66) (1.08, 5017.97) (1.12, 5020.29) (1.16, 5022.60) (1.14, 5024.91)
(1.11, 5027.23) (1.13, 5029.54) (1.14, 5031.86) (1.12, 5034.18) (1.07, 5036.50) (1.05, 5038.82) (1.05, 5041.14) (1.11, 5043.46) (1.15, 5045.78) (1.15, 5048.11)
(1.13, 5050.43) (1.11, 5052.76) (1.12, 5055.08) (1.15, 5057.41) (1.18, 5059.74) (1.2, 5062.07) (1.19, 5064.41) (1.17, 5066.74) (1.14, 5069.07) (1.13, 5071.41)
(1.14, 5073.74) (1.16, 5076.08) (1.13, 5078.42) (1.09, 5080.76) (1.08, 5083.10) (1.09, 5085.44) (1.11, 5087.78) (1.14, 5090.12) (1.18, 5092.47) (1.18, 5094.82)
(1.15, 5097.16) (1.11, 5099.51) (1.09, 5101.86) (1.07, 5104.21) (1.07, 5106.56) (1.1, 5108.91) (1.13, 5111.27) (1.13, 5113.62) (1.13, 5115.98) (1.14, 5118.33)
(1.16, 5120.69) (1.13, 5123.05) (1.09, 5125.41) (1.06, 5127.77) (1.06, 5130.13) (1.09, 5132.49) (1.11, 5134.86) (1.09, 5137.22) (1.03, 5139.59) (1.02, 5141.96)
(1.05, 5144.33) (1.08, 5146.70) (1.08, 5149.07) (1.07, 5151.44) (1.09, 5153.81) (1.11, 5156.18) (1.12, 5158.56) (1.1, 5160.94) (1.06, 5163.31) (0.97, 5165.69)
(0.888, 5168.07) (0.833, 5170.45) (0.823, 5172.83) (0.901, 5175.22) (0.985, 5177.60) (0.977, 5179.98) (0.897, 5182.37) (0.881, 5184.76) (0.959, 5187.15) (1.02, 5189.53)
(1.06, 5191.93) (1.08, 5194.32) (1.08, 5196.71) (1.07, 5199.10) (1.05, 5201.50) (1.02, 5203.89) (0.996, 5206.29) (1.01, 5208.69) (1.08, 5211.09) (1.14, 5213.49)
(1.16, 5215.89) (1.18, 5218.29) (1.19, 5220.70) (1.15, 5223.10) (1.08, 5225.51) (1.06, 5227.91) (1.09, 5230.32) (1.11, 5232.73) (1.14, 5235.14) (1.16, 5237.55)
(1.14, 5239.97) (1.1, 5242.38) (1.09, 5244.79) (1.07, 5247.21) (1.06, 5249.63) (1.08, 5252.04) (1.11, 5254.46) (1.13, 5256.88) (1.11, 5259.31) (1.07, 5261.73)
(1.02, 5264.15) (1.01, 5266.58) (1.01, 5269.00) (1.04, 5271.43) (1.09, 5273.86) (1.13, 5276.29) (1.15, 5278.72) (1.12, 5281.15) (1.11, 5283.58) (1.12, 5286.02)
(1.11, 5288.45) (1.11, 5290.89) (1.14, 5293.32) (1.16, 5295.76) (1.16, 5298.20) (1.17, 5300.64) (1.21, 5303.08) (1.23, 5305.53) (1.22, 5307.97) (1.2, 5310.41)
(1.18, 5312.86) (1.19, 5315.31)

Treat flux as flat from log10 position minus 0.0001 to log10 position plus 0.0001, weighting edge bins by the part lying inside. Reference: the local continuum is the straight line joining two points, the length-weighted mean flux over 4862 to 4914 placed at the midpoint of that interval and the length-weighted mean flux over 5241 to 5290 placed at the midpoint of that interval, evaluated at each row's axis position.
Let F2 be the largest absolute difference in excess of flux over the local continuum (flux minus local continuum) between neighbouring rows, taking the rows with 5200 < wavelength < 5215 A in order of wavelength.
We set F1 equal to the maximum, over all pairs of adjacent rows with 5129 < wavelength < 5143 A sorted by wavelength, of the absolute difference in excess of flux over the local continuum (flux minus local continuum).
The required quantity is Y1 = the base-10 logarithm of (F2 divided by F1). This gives 0.1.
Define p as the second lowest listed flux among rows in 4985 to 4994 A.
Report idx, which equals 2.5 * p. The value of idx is 2.80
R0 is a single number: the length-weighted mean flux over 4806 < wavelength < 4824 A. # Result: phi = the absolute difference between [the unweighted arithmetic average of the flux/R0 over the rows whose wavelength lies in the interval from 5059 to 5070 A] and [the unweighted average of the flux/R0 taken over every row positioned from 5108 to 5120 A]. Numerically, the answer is 0.042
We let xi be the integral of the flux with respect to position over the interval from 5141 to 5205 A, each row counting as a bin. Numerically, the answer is 65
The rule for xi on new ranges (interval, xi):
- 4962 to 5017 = 61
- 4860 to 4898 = 42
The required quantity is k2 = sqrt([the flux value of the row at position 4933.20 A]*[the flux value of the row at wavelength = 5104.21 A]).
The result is 1.12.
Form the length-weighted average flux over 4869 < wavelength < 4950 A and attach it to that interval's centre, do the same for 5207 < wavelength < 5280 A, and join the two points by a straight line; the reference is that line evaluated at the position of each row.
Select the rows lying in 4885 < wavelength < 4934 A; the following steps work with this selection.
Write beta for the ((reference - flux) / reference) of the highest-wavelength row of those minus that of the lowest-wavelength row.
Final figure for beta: -0.04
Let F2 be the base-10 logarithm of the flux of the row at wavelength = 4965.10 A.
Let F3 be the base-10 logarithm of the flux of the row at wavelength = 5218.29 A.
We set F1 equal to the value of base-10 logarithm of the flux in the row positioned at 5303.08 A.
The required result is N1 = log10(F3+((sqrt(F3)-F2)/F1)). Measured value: 0.42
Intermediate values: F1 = 0.08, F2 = 0.057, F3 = 0.07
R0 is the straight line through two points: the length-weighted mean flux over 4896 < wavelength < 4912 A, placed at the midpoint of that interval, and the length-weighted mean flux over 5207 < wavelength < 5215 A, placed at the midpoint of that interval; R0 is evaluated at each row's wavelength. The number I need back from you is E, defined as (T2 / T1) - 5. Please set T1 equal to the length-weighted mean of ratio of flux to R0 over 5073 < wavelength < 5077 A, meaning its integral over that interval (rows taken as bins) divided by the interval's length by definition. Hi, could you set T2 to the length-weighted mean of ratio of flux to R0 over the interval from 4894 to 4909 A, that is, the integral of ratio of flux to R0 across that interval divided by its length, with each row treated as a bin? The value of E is -4.03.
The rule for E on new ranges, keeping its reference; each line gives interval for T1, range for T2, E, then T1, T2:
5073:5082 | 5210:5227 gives -3.95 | 1.015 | 1.06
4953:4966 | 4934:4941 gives -4.01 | 0.975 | 0.96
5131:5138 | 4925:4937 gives -4.00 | 1.000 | 1.00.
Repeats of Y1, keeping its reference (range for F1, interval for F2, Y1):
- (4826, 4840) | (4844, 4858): 0.6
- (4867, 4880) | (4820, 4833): -0.3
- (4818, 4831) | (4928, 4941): 0.1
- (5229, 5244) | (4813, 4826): -0.1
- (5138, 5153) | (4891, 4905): -0.2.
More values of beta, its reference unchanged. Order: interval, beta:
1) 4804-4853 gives -0.08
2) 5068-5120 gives 0.00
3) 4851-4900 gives 0.05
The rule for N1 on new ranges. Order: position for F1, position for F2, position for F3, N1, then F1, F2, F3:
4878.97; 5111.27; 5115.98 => 0.53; 0.05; 0.053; 0.05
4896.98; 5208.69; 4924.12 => 0.43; 0.07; 0.004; 0.04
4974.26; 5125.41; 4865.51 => 0.35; 0.05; 0.037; 0.02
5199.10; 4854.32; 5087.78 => 0.69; 0.03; 0.072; 0.05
